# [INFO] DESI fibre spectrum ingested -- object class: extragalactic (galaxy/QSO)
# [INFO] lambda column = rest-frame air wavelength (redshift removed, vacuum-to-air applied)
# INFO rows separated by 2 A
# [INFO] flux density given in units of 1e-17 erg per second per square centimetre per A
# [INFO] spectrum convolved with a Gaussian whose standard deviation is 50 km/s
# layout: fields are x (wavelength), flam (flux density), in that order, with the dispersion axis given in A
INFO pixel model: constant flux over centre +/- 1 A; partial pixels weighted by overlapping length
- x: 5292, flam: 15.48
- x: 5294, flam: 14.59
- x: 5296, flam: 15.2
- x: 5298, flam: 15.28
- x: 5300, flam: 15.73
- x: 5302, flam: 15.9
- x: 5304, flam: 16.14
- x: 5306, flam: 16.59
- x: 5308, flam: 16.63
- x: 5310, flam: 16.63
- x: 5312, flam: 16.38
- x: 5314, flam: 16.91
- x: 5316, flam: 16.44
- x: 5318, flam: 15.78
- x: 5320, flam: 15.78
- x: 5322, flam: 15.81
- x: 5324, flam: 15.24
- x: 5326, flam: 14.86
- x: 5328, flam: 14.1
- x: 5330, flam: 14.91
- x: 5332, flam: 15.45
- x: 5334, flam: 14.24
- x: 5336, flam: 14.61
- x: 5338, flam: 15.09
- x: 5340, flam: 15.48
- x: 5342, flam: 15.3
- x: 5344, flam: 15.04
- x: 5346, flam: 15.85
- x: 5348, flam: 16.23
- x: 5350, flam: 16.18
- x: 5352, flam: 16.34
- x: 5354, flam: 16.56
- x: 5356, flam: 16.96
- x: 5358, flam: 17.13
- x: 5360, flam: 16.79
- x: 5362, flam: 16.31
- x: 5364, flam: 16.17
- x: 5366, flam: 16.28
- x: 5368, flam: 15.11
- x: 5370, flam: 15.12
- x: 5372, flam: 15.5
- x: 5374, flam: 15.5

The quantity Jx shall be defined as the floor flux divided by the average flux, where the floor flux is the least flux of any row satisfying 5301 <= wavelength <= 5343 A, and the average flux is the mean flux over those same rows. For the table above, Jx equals 0.90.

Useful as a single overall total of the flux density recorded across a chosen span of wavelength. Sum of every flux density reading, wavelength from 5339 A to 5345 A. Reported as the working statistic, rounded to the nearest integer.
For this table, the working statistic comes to 46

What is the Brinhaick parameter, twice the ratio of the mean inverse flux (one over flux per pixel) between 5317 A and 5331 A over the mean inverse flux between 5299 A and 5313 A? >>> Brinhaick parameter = 2.14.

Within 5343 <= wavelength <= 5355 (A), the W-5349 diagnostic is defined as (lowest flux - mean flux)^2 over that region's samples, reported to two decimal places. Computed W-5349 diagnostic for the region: 0.99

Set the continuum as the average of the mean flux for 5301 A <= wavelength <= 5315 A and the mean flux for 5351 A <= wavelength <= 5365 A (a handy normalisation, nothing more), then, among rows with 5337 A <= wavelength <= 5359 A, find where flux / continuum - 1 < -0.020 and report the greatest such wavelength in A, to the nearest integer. 5350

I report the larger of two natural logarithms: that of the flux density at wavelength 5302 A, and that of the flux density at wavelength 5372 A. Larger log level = 2.77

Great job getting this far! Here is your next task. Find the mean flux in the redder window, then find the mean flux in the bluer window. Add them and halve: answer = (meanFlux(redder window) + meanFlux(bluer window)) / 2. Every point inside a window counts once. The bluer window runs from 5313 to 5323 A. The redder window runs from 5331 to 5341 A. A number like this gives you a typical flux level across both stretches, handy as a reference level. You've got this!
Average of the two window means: 15.6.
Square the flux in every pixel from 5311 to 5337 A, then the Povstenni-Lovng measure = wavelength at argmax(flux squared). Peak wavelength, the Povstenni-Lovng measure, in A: 5314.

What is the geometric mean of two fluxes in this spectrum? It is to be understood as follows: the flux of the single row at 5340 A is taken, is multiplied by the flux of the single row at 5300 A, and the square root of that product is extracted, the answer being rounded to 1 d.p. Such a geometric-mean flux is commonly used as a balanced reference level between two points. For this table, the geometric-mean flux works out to 15.6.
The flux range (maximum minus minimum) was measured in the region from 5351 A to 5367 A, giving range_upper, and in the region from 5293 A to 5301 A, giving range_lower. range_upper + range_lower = 2.1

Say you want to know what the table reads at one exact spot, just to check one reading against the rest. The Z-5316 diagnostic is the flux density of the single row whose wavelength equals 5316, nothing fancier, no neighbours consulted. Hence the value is 16.44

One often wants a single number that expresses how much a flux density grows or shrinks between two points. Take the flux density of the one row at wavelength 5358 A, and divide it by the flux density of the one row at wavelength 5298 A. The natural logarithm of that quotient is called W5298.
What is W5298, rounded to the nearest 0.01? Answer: 0.11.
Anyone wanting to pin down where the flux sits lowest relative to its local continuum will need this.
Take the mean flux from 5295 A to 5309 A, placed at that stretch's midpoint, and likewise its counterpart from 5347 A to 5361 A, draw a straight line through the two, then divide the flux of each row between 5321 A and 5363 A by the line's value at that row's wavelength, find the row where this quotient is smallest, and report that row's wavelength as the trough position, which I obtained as 5328 A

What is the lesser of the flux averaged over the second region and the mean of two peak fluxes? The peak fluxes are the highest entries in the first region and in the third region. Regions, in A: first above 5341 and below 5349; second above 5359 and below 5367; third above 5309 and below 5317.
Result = 16.4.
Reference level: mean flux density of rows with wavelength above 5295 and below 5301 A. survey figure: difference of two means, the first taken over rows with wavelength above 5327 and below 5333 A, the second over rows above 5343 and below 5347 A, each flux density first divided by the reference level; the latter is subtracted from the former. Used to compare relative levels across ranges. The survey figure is -0.04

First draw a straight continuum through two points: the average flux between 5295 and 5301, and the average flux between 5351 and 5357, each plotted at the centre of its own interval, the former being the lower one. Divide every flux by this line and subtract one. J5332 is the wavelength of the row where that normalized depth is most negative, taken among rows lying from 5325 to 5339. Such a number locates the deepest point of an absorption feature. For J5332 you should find 5328 A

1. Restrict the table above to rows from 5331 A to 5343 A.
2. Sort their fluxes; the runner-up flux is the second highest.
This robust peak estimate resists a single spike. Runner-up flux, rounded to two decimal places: 15.45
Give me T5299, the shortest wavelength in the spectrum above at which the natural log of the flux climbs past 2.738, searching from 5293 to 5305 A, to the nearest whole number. 5300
